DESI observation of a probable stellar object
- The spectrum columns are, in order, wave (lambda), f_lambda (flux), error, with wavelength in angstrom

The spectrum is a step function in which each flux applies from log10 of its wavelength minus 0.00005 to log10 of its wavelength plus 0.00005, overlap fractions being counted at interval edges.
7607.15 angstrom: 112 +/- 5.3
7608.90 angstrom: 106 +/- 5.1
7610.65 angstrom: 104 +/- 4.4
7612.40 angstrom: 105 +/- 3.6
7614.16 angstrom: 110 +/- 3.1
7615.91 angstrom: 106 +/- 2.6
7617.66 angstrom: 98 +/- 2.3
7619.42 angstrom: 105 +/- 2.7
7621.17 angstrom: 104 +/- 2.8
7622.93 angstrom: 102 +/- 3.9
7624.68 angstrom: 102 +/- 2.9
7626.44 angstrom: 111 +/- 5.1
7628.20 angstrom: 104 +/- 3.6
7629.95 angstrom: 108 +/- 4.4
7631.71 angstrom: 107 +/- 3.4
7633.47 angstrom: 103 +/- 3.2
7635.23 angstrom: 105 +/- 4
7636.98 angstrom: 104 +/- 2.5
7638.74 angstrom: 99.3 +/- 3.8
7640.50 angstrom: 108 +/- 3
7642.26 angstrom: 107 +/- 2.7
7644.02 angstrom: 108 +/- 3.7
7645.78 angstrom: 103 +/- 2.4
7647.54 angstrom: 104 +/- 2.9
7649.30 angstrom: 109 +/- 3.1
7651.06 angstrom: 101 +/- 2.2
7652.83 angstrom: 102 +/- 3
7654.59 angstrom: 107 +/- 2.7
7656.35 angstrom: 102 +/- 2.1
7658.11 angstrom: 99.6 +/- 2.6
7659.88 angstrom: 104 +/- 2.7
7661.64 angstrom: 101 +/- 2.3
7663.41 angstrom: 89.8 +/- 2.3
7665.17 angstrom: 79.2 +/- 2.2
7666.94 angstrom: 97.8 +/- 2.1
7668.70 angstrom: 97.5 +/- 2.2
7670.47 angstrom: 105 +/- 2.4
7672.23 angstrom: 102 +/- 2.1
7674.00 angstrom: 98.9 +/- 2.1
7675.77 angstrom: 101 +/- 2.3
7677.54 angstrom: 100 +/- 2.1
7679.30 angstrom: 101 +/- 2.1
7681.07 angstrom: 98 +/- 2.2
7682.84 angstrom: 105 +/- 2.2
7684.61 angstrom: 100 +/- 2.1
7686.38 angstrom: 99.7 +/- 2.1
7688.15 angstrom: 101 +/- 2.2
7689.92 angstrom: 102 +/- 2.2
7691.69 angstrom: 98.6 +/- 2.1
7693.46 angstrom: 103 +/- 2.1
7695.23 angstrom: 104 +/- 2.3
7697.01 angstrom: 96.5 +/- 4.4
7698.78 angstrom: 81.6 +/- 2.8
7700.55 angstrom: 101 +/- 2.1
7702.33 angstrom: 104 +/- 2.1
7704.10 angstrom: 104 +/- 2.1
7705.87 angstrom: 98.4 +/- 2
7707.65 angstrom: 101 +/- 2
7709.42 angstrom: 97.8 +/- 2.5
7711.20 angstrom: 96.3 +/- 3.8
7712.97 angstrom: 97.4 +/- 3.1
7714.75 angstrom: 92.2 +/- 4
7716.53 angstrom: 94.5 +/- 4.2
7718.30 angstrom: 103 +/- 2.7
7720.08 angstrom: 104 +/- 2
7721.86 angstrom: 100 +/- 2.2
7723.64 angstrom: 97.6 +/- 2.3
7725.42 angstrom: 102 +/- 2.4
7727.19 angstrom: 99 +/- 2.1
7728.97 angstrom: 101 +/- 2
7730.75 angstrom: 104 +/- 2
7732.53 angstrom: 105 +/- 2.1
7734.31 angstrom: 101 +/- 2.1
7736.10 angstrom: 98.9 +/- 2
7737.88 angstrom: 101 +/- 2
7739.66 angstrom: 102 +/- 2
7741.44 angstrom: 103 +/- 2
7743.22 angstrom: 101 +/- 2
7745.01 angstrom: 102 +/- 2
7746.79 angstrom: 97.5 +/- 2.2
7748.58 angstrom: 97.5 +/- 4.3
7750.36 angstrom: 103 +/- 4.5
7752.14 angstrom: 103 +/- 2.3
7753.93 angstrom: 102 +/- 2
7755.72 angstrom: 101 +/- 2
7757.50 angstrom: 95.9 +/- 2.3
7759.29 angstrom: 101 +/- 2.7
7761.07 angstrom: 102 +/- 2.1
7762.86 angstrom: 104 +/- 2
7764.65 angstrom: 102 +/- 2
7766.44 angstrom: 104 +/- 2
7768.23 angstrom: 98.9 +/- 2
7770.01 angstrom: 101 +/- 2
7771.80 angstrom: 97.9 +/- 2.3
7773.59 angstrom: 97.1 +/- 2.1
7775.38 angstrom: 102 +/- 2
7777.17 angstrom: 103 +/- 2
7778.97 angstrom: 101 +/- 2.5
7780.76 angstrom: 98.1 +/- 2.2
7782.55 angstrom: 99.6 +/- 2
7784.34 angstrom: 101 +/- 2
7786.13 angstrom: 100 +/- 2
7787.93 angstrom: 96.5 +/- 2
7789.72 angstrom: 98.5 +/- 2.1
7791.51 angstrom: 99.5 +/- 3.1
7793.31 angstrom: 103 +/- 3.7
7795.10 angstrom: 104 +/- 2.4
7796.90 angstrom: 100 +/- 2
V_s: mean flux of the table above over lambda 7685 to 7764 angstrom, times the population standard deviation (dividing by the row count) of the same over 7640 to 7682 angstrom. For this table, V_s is 618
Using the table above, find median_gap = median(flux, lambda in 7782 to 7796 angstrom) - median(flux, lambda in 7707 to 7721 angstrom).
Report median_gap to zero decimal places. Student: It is 2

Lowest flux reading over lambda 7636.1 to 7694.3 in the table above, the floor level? 79.2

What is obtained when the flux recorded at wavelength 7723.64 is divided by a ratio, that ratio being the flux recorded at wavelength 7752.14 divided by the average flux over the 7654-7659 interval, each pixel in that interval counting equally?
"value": 97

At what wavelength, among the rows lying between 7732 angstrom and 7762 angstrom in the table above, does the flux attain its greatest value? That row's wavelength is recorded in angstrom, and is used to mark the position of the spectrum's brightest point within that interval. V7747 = 7732.53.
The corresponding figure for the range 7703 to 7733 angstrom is 7732.53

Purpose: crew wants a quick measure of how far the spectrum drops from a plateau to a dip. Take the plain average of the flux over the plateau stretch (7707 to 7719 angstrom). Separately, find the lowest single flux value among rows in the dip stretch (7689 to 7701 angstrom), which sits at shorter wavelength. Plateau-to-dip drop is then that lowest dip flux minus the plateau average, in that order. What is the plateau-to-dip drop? -16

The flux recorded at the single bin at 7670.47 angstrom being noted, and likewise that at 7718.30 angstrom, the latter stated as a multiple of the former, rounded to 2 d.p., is 0.98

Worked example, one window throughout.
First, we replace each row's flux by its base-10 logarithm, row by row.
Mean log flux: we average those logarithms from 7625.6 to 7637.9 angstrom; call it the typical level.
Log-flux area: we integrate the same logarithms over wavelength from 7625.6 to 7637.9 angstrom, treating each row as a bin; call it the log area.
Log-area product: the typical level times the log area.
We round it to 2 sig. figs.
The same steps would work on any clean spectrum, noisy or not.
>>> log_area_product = 50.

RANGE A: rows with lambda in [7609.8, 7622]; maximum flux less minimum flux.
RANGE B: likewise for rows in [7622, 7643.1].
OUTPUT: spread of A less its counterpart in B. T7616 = 0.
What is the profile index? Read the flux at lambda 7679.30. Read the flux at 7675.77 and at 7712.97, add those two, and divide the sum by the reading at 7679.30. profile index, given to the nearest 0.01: 1.96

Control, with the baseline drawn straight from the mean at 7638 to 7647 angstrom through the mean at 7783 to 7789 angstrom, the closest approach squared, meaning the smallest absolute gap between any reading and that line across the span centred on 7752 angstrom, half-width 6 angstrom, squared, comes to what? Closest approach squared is 0.3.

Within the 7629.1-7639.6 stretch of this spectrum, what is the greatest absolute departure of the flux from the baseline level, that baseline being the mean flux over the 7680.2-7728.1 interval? 9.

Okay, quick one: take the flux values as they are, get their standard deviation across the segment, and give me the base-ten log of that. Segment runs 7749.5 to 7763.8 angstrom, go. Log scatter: 0.4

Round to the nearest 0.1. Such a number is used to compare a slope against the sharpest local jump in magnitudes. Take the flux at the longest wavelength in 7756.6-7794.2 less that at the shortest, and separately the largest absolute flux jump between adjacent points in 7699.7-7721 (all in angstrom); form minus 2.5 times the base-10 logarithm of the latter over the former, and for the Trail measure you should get -0.2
